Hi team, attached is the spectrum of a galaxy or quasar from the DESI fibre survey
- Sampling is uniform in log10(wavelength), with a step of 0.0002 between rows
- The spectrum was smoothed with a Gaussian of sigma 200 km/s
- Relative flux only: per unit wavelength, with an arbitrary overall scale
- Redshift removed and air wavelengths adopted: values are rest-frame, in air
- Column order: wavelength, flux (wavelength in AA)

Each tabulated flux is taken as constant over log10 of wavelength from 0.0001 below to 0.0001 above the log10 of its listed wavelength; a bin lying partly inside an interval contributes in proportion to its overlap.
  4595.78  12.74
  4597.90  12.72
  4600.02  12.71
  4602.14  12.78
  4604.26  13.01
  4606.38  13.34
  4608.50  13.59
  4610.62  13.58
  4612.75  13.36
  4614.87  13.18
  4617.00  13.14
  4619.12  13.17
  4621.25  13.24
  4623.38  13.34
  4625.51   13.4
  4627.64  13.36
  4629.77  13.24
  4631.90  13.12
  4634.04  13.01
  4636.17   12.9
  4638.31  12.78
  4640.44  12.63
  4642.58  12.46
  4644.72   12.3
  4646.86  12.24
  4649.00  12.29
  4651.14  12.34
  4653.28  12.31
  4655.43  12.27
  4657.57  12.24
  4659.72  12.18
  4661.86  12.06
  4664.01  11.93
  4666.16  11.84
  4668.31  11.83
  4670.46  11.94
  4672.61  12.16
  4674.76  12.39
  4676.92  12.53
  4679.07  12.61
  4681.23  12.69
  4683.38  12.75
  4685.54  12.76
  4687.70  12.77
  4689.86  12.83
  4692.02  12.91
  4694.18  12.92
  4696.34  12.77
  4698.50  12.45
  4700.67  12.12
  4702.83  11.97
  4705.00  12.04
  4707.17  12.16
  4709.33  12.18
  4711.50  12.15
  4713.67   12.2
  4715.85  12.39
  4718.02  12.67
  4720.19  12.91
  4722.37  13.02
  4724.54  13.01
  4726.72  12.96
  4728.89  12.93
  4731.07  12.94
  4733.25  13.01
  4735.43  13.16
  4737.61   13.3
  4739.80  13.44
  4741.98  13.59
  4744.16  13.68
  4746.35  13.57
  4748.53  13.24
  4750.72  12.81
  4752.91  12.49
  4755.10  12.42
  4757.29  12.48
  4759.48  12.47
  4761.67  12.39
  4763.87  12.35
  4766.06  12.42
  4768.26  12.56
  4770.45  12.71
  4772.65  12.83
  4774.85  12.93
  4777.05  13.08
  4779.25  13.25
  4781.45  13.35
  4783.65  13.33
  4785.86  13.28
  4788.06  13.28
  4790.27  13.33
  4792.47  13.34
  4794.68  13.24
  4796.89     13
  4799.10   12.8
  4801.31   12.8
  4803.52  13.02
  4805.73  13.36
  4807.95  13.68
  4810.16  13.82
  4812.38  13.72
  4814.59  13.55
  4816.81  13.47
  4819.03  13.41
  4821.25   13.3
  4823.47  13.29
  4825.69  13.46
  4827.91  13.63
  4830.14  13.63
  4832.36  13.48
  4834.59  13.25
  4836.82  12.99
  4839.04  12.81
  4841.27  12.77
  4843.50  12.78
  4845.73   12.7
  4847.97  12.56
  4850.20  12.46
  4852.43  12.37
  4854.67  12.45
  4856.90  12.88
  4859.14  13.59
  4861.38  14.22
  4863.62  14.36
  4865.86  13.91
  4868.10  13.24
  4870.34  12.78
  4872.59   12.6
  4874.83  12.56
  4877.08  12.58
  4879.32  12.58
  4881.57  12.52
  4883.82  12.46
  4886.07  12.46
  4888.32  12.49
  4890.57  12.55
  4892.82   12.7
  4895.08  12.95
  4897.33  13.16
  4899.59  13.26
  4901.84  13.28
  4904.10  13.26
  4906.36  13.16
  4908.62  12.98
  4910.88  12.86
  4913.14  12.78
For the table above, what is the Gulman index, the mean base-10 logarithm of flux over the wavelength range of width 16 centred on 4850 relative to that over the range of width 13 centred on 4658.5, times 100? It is 101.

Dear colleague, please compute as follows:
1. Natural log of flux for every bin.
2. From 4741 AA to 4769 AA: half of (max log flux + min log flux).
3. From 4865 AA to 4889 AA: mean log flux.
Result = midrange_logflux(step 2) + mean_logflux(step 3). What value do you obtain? 5.109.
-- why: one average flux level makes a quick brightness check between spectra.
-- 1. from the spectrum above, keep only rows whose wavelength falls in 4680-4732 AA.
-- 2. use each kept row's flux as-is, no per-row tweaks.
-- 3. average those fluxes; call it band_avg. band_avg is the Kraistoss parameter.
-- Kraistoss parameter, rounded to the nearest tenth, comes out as 12.6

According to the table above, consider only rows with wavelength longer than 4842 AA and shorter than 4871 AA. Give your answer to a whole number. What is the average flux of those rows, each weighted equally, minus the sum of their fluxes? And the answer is -157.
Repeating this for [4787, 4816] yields -160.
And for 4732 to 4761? -157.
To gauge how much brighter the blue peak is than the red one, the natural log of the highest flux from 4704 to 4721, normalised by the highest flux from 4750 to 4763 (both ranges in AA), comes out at 0.01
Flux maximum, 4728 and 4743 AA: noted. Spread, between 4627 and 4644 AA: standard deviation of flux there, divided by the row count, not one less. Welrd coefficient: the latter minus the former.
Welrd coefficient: -13.3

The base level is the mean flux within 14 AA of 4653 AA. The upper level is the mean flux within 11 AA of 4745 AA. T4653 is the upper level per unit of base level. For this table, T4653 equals 1.08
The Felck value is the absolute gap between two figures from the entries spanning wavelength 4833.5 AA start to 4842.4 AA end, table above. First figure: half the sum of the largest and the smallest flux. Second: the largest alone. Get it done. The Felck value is 0.24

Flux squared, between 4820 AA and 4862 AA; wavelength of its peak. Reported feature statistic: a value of 4861.38 AA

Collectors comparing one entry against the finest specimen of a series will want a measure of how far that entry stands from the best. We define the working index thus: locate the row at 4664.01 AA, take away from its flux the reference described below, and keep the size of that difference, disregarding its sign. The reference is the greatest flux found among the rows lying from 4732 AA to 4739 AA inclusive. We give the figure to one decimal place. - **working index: 1.4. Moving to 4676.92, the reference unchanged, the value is 0.8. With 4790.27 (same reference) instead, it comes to 0.0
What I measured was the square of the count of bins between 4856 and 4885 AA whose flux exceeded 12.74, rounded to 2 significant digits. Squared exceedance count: 49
